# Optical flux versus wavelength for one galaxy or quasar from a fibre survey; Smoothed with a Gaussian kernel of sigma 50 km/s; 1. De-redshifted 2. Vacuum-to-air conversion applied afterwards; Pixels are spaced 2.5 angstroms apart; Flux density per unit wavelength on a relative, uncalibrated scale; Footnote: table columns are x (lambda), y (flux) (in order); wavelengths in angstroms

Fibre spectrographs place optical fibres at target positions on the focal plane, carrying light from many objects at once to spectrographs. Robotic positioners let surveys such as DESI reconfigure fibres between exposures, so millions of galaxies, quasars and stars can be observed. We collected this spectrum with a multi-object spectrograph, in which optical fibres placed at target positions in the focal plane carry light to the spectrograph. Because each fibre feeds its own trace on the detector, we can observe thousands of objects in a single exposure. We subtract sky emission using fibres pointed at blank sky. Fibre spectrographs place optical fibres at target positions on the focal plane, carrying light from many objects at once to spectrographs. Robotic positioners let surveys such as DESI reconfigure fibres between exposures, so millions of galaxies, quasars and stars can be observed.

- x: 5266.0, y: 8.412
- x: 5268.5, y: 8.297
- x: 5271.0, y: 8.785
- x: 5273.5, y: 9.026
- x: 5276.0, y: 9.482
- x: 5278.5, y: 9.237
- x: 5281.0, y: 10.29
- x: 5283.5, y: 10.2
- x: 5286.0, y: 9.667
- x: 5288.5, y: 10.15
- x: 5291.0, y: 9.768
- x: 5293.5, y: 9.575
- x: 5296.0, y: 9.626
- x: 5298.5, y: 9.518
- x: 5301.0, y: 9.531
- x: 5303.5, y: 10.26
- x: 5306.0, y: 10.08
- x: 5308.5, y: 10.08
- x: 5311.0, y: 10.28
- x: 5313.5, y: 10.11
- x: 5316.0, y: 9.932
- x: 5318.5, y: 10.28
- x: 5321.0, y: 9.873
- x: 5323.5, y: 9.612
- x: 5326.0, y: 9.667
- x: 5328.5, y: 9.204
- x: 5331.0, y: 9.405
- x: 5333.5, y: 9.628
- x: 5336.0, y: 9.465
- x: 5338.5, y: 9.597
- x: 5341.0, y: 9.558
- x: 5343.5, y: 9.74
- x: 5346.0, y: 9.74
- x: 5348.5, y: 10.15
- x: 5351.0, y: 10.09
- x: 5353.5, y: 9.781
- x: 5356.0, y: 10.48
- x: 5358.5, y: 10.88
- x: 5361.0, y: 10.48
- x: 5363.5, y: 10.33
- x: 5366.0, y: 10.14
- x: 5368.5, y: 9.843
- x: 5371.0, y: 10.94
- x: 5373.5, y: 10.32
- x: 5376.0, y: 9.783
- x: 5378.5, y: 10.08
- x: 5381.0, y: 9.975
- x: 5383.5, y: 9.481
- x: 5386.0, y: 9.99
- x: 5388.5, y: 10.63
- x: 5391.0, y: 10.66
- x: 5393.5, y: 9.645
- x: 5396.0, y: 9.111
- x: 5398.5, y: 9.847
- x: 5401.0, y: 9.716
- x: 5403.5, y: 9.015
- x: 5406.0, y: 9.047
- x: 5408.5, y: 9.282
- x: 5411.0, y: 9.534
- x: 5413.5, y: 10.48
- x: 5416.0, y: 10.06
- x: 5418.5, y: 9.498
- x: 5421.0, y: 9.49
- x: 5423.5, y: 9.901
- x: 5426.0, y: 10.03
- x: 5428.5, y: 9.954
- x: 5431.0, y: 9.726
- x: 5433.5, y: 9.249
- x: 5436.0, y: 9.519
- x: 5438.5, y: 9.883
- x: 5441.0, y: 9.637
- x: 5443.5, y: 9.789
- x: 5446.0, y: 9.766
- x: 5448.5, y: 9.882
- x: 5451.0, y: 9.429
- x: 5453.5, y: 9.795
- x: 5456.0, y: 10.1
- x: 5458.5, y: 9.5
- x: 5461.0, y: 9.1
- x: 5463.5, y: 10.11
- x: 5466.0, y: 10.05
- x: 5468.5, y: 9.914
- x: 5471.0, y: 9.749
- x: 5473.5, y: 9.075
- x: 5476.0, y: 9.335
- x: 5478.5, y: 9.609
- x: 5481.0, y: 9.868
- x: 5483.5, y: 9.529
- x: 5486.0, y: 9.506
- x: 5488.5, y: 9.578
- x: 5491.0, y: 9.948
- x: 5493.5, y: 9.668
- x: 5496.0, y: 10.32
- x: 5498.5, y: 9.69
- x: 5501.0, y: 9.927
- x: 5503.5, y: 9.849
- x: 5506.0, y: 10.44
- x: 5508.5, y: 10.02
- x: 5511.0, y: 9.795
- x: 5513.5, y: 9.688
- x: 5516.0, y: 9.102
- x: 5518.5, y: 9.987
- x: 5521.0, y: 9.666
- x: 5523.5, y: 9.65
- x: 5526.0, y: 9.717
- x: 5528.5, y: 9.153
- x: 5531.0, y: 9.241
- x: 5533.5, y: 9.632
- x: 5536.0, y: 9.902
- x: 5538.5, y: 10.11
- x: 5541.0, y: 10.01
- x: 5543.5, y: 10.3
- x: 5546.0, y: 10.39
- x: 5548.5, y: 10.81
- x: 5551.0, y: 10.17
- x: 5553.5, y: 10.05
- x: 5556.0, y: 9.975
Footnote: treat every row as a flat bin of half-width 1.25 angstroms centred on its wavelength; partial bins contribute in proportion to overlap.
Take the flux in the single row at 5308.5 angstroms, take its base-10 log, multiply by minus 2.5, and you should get -2.51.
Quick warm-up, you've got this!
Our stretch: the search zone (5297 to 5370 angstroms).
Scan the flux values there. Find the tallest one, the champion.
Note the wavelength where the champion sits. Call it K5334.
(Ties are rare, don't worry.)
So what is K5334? 5358.5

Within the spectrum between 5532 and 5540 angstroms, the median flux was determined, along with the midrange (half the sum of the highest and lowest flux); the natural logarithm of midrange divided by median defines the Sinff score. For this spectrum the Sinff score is -0.0031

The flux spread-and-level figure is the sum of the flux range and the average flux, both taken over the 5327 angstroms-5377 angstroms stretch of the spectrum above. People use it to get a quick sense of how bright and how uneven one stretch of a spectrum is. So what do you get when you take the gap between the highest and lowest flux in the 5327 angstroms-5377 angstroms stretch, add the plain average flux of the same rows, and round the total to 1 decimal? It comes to 11.7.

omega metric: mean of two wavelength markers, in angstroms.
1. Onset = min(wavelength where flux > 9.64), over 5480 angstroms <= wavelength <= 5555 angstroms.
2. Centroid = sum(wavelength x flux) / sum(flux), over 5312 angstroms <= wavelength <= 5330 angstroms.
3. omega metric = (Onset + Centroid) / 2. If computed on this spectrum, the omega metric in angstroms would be 5400.9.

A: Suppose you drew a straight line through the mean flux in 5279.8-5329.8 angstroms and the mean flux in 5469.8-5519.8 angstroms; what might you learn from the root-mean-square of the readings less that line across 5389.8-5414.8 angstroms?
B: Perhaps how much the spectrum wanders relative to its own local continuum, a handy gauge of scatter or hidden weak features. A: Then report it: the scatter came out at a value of 0.57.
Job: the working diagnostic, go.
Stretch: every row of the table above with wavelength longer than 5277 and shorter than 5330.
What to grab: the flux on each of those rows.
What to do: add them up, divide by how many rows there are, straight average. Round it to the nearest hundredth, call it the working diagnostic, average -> 9.85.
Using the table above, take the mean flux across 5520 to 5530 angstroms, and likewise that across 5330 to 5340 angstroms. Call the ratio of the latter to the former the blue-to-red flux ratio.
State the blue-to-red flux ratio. 1.00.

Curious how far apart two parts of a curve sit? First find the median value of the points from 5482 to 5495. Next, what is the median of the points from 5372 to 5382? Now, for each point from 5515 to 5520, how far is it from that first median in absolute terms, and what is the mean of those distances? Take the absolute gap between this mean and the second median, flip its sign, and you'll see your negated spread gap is -9.6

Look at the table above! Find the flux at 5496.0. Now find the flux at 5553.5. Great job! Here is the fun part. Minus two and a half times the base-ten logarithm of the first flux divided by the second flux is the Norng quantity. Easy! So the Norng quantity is -0.029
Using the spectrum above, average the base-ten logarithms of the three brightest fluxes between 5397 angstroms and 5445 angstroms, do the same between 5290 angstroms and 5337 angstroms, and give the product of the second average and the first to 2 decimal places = 1.02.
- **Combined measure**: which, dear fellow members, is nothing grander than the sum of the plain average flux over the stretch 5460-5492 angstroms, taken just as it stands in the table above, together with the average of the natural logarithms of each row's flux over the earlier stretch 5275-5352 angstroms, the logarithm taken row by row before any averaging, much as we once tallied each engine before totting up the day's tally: 11.9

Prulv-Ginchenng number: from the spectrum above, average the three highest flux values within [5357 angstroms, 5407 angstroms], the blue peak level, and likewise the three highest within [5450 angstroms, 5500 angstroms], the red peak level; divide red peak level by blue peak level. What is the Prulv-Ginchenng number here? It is 0.94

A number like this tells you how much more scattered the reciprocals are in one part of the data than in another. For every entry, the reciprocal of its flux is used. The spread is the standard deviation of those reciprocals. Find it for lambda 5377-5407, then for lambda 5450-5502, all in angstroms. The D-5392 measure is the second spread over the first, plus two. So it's 2.6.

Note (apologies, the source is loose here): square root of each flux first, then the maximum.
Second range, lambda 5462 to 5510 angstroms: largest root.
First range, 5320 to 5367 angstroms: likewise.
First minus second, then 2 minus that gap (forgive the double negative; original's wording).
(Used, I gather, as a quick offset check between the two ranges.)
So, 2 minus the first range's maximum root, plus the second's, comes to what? 1.93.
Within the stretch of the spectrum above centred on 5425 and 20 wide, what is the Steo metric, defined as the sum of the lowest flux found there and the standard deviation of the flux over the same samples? 9.5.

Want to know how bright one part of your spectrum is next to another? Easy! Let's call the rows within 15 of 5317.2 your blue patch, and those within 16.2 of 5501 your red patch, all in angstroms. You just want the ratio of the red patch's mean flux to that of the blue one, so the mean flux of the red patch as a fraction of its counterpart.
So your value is 0.99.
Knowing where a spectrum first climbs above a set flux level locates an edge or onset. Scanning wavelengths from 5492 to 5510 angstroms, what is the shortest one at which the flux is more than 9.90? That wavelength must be 5496.0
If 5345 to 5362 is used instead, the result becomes 5348.5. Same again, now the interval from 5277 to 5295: 5281.0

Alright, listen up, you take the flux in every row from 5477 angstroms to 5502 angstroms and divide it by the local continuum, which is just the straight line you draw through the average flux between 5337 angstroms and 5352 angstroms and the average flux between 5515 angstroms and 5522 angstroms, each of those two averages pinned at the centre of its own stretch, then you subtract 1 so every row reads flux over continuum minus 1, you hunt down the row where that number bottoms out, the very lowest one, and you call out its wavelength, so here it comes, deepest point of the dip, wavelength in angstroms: 5486.0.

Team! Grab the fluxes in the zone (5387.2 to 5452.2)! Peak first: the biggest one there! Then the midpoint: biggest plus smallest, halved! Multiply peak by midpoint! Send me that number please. 104.9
